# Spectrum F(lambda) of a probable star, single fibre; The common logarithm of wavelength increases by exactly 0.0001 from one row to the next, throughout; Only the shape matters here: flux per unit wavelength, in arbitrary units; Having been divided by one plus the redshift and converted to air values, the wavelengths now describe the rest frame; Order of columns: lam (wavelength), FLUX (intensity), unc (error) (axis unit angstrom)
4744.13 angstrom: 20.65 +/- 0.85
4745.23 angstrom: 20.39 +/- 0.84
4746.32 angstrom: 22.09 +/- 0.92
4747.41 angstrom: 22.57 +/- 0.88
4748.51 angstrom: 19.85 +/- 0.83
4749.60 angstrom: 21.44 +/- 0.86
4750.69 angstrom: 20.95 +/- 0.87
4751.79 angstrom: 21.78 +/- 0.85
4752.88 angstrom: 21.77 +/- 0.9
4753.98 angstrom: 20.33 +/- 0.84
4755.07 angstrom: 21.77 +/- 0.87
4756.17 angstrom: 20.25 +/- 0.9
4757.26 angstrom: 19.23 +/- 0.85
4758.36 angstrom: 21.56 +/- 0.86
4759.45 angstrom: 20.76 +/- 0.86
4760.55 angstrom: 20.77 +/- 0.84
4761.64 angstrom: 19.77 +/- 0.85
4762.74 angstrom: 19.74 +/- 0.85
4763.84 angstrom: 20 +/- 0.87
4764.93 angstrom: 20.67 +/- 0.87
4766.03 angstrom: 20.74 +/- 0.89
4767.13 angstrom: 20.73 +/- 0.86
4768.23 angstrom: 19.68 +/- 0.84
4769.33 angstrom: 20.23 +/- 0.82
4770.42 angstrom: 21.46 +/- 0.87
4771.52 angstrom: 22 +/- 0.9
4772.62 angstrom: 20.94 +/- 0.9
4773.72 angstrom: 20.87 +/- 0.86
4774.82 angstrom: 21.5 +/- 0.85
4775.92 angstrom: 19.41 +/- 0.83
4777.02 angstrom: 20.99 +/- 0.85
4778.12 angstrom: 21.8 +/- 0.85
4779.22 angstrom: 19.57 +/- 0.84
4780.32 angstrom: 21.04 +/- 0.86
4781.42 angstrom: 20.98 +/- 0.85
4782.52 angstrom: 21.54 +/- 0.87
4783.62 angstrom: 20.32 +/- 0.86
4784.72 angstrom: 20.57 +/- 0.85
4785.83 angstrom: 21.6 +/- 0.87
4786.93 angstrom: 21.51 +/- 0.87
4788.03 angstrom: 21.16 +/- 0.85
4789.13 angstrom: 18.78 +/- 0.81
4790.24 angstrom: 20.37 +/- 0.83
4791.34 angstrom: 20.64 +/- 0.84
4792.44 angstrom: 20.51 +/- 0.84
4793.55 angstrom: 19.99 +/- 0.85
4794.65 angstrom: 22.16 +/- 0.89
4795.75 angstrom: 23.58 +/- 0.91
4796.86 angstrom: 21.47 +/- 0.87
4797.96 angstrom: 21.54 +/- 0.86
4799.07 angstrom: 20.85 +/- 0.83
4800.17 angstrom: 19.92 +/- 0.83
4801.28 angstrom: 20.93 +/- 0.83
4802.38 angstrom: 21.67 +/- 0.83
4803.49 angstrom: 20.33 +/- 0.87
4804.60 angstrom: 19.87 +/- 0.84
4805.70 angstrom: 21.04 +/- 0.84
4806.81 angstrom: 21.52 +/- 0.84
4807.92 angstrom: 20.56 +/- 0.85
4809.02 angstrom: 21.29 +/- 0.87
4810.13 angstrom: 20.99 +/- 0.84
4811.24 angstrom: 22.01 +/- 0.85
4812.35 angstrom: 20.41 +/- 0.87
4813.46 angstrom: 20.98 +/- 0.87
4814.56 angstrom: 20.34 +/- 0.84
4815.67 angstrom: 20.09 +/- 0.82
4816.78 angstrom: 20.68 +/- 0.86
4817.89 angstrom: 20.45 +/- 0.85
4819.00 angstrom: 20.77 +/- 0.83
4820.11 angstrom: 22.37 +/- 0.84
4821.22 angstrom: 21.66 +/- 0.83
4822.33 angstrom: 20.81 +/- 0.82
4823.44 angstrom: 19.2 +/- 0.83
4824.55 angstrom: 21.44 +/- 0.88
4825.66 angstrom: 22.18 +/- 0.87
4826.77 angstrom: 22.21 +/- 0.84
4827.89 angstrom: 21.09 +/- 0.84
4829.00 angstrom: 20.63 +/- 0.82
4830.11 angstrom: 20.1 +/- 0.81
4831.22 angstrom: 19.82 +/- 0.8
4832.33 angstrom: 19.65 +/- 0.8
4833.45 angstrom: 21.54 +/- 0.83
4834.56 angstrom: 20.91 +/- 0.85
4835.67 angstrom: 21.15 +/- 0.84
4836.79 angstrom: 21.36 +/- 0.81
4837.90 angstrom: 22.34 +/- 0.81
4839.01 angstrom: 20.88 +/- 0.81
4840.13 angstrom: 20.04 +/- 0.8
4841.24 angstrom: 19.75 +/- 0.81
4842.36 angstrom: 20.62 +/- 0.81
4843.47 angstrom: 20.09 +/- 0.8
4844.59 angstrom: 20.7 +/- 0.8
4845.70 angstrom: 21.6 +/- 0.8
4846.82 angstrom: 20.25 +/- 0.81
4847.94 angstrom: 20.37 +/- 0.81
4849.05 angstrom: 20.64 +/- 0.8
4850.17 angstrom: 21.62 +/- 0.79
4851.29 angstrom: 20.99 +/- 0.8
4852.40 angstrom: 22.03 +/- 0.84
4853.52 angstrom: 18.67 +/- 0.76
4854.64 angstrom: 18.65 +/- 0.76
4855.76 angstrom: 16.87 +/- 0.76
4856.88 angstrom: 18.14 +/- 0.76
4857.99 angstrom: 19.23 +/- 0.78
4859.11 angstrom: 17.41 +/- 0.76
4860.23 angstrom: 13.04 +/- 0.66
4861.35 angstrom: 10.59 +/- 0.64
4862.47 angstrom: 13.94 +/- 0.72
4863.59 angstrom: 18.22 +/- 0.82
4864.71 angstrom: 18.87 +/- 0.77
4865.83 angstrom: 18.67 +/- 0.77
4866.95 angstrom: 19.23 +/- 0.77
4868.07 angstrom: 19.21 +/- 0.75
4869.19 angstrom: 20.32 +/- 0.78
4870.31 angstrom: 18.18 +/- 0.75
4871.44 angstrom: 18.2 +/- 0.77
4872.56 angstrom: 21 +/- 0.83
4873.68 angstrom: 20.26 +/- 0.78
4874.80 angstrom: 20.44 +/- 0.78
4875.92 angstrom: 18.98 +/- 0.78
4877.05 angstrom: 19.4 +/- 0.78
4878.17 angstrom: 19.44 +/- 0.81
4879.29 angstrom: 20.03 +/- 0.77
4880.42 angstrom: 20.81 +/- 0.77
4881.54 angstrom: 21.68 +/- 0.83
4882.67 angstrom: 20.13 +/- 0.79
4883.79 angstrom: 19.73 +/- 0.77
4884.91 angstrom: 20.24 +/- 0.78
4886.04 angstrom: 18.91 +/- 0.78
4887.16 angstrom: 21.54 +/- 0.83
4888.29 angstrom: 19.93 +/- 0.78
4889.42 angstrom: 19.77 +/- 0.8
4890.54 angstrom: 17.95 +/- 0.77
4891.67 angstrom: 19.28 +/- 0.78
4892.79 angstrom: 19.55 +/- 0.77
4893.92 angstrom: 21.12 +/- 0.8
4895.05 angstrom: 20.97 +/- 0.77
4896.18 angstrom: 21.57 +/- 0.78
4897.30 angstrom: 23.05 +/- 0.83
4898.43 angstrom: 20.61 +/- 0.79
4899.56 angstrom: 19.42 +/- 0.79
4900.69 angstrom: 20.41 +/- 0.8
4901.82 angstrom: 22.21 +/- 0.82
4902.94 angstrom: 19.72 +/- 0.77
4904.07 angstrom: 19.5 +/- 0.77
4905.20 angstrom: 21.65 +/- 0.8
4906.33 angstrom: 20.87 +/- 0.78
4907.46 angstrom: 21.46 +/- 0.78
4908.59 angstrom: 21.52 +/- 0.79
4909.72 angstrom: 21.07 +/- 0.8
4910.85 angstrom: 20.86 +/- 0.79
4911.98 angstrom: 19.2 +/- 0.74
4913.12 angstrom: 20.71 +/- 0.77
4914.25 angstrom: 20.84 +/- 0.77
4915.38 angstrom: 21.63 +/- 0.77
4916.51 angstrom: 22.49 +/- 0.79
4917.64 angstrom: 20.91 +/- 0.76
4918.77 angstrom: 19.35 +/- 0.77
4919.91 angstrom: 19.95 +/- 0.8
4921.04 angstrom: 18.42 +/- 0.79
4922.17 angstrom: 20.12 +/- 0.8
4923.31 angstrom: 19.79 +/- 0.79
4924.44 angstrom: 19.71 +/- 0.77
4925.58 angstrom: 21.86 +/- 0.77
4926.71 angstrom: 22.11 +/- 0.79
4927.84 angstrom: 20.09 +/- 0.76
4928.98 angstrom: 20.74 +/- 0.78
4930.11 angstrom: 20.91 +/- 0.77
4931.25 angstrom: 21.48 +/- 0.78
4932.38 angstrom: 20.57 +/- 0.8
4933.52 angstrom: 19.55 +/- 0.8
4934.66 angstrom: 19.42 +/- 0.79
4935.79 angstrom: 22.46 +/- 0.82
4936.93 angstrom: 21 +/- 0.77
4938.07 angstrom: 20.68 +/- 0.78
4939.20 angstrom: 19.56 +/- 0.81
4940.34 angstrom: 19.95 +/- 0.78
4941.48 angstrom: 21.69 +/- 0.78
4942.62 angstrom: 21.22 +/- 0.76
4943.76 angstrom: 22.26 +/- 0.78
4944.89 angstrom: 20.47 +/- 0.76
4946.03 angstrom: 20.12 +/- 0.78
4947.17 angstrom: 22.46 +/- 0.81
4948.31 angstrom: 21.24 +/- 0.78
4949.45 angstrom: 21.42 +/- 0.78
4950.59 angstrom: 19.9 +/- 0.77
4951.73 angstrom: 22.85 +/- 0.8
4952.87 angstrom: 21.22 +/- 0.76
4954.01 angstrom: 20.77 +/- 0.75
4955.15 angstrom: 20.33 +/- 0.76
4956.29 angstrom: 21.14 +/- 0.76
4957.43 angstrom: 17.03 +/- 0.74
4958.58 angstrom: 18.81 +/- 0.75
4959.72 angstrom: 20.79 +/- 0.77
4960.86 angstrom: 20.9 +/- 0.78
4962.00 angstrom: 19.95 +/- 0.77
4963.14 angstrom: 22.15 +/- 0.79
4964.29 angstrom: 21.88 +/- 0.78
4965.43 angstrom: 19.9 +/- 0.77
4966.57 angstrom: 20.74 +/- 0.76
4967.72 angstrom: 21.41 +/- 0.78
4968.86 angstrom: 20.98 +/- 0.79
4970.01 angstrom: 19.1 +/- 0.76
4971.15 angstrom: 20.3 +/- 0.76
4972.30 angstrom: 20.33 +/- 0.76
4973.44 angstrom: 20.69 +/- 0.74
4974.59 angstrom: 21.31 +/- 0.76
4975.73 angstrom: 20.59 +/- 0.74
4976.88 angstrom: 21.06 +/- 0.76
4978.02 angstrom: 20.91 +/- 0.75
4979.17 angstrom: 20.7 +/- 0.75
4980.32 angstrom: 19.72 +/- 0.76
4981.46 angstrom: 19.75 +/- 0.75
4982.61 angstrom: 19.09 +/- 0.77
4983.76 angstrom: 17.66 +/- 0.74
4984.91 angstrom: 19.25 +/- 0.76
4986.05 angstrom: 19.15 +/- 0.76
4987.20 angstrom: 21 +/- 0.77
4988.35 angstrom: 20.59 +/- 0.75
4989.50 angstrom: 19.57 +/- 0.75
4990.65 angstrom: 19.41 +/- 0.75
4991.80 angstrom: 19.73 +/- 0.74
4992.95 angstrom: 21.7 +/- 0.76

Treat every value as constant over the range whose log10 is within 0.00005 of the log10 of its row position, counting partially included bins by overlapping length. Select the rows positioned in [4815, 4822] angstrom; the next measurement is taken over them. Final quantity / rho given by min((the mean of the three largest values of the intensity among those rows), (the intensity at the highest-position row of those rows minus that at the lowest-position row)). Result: 2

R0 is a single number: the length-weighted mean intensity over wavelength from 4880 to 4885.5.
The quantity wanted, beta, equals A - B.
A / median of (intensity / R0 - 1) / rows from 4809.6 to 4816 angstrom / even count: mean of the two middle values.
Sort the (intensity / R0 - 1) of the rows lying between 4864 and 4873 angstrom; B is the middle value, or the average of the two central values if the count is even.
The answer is 0.08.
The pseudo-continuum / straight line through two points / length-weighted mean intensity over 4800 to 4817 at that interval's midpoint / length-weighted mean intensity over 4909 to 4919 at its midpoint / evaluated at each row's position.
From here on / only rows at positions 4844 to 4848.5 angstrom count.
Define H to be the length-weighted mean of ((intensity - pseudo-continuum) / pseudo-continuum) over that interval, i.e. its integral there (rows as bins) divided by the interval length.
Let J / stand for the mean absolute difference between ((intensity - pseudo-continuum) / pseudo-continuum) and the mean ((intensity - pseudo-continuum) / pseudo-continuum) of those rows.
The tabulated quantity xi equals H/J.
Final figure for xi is -0.2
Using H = -0.005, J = 0.021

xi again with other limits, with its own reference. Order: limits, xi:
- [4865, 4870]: -3.2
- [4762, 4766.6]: -1.3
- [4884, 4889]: -1.0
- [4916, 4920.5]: -0.2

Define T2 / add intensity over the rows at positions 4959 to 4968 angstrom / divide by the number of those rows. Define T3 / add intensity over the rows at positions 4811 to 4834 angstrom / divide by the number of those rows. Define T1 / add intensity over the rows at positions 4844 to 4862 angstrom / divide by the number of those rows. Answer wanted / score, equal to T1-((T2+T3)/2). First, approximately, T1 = 18.8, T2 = 21.0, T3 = 20.9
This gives -2.1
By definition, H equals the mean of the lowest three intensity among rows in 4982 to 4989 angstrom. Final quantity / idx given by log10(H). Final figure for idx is 1.27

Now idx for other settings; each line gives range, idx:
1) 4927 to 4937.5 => 1.29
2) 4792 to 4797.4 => 1.32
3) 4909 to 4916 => 1.31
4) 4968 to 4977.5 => 1.30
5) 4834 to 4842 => 1.31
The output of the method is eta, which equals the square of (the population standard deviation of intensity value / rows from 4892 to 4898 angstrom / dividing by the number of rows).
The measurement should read 1.3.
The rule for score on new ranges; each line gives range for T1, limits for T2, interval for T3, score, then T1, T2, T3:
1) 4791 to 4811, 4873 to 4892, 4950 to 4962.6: 0.9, 21.0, 19.9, 20.3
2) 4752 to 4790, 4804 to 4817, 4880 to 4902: 0.1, 20.7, 20.8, 20.4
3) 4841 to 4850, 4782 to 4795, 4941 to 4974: -0.3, 20.5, 20.8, 20.8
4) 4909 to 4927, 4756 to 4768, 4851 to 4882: 1.0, 20.6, 20.4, 18.7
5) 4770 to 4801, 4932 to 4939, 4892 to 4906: 0.3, 21.0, 20.6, 20.8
